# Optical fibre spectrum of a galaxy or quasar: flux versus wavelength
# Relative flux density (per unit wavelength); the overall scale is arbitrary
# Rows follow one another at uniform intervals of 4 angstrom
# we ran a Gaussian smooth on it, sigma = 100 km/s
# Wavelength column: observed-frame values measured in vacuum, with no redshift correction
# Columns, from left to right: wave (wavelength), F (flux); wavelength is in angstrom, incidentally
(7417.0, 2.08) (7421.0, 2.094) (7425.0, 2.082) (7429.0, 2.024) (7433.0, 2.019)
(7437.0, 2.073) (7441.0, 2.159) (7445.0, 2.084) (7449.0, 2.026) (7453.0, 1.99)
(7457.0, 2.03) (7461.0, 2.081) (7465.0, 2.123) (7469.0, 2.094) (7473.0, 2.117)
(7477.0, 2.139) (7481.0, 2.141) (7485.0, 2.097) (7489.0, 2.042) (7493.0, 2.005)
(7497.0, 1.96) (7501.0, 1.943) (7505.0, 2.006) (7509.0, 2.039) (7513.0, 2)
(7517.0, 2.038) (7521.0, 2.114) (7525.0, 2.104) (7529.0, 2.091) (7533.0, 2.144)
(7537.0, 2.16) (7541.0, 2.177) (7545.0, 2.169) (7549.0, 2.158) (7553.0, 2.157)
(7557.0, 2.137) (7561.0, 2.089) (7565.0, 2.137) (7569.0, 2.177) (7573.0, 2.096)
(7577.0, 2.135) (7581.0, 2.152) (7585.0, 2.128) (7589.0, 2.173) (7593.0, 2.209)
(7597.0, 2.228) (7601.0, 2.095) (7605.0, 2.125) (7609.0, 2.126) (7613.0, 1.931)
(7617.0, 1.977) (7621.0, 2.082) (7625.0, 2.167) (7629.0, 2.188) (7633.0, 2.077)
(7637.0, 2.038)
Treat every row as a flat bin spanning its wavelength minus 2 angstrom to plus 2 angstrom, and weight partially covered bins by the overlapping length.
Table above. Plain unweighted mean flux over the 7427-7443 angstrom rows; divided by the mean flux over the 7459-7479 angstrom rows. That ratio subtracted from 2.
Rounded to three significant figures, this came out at 1.02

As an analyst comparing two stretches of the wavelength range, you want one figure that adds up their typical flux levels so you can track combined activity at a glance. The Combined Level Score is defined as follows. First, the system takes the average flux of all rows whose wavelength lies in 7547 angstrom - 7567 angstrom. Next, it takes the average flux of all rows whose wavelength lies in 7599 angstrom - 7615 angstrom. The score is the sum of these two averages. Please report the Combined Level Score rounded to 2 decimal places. 4.20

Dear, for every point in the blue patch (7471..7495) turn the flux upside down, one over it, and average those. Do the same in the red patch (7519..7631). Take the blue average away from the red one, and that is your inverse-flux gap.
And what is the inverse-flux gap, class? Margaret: -0.0087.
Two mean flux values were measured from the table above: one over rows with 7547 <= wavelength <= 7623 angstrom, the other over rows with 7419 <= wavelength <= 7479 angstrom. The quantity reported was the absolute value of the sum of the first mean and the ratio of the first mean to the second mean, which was 3.14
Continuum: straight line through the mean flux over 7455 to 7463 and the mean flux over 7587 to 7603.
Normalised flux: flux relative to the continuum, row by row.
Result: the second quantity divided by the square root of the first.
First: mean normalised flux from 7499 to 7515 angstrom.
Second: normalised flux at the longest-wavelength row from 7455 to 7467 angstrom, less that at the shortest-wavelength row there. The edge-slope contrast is 0.04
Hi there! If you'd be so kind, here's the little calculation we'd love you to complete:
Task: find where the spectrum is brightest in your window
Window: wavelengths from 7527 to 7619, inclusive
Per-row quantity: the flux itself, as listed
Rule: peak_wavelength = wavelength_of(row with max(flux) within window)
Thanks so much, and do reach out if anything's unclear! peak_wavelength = 7597.0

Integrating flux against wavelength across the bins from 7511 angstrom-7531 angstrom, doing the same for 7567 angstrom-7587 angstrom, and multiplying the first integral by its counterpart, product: 1769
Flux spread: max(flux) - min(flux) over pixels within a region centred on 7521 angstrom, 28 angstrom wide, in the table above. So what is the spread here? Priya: 0.14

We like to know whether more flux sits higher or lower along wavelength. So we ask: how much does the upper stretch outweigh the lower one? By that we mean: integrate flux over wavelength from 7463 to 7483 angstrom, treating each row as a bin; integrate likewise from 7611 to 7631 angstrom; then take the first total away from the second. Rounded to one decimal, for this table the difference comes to -1.1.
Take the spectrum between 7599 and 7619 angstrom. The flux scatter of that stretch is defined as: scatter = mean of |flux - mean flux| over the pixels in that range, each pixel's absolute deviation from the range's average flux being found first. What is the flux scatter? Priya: 0.077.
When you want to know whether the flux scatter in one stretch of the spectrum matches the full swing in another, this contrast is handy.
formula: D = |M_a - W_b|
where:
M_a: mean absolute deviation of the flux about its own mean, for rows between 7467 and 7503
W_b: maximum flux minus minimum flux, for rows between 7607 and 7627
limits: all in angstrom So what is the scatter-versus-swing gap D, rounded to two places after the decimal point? 0.17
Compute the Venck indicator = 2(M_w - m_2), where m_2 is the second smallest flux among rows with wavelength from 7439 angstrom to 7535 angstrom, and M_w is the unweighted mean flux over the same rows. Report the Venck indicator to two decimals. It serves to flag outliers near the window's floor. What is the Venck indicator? 0.21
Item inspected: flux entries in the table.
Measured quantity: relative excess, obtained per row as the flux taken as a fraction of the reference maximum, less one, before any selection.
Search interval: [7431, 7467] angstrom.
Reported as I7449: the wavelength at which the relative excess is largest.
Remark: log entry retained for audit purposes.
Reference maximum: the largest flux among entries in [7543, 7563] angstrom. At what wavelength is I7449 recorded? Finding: 7441.0 angstrom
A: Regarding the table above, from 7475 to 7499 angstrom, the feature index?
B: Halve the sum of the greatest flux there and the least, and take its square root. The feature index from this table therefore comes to 1.43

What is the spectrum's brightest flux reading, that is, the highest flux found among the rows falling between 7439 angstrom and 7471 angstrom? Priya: 2.159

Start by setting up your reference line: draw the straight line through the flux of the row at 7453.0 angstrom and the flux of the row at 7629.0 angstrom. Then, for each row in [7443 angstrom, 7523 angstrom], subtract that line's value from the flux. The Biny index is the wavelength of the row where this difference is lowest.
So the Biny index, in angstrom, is 7501.0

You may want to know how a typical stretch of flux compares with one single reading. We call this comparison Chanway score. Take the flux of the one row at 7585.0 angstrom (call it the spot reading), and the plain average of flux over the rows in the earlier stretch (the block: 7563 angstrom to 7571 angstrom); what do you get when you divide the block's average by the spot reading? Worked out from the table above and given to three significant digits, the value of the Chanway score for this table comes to 1.01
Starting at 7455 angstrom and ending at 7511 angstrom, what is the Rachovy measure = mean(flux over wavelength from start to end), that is 2.06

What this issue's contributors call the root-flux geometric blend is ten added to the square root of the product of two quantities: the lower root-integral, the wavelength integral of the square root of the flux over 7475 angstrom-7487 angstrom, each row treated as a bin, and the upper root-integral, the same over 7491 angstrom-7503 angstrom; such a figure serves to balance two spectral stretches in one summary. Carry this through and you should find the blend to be 27.2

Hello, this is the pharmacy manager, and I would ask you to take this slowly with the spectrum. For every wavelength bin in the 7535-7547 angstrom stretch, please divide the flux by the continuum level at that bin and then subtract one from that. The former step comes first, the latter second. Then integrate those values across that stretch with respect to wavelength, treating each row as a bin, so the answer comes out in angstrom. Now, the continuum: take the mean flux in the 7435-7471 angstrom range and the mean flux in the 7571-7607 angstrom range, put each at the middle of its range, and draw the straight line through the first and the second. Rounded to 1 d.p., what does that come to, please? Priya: 0.3 angstrom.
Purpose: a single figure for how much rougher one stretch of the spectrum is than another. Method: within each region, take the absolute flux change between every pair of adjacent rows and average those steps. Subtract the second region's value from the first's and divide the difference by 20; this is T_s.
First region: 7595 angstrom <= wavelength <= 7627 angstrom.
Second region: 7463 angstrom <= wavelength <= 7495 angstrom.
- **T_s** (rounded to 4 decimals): 0.0027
